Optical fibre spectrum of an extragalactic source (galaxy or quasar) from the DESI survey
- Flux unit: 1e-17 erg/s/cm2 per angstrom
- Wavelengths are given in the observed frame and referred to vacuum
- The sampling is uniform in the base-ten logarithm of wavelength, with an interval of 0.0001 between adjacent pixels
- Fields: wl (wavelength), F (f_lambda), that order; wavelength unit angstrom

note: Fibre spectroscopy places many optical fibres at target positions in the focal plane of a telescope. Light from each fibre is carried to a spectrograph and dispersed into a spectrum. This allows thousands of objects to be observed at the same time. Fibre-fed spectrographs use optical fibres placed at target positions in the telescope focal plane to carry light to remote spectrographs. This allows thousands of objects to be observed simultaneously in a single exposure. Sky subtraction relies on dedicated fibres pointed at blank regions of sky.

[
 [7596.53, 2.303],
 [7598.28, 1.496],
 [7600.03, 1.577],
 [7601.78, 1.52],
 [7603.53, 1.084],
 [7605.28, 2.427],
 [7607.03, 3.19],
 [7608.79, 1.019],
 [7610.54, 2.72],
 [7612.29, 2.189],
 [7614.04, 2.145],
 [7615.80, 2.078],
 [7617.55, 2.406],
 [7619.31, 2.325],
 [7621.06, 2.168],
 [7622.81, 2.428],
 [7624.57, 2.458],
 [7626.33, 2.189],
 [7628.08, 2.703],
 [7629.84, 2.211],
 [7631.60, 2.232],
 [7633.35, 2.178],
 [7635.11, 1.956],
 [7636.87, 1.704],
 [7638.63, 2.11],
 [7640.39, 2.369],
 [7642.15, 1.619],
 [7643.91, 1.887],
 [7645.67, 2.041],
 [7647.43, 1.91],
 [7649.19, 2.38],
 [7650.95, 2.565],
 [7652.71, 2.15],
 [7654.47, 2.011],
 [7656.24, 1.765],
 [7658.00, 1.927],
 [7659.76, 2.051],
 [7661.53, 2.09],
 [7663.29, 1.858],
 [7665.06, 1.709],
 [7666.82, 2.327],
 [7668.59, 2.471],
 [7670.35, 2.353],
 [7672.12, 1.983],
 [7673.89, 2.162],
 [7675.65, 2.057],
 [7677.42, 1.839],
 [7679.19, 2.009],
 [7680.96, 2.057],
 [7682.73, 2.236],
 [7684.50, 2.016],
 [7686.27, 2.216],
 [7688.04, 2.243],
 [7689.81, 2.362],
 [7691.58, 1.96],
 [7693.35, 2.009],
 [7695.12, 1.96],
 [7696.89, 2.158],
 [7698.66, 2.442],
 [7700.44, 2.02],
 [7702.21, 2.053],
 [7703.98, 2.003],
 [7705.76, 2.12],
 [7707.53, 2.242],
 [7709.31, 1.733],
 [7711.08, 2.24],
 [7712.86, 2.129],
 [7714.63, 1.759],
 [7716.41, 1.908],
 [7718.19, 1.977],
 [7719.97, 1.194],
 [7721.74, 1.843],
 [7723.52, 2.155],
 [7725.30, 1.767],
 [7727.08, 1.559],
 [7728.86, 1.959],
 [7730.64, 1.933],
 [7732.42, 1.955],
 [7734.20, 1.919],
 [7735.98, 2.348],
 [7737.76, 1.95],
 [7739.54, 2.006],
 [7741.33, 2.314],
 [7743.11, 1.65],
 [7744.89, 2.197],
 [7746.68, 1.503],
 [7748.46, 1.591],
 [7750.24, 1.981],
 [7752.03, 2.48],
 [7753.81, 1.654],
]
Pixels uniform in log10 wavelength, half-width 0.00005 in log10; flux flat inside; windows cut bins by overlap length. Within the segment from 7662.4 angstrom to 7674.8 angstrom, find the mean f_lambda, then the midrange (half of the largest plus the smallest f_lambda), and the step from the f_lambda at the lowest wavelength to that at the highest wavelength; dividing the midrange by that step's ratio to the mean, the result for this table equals 14.6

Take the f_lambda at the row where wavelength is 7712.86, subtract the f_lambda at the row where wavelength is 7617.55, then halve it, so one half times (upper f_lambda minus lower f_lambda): -0.14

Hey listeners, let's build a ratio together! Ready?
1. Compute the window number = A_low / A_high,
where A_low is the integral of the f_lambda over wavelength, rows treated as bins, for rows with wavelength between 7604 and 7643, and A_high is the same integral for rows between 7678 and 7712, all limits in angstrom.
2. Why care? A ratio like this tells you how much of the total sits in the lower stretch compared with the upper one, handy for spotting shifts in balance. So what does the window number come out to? 1.2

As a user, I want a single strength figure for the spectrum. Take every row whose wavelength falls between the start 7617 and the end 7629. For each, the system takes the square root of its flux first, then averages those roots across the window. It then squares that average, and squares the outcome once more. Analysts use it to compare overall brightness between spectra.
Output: 5.7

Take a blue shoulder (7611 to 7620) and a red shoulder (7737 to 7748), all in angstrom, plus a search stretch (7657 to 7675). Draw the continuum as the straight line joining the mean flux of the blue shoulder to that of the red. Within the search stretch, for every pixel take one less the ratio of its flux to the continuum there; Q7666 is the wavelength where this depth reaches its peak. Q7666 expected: 7665.06 angstrom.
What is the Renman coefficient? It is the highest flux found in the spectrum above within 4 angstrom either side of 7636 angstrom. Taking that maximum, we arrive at 2.178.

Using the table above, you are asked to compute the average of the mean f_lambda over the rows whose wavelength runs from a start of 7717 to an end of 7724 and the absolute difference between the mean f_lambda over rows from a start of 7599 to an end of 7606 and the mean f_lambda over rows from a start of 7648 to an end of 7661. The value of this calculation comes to 1.13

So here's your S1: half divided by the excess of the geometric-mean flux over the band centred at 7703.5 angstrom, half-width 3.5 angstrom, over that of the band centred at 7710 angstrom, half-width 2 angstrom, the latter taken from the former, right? 6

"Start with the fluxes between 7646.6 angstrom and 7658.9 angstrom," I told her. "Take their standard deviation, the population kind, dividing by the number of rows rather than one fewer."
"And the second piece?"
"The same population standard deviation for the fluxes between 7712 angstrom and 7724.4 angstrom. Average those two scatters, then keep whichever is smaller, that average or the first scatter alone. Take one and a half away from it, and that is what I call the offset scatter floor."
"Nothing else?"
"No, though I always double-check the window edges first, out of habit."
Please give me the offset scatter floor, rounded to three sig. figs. -1.24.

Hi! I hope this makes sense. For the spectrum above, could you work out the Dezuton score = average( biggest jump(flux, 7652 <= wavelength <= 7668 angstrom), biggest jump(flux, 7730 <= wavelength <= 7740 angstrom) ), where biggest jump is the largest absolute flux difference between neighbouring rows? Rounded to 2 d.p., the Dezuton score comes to 0.52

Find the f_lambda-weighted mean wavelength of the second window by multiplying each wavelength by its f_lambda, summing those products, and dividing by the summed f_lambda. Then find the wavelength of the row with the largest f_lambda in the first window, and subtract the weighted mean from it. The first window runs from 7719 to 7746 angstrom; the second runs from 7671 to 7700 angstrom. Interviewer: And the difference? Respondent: 50.4 angstrom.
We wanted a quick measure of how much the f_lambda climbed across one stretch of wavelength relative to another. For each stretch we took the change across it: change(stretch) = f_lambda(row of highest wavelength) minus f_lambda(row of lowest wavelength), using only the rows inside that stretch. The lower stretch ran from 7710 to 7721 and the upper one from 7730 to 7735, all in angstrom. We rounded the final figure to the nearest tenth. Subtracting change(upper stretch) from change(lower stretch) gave -1.0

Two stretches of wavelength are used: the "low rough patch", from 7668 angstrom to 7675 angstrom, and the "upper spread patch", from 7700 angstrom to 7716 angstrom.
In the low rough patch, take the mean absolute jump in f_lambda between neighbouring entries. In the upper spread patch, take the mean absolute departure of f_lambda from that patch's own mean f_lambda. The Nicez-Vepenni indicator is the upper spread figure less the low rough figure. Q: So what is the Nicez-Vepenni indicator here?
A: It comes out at -0.09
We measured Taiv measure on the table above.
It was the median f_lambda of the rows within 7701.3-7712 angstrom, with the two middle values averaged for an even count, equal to 2.09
